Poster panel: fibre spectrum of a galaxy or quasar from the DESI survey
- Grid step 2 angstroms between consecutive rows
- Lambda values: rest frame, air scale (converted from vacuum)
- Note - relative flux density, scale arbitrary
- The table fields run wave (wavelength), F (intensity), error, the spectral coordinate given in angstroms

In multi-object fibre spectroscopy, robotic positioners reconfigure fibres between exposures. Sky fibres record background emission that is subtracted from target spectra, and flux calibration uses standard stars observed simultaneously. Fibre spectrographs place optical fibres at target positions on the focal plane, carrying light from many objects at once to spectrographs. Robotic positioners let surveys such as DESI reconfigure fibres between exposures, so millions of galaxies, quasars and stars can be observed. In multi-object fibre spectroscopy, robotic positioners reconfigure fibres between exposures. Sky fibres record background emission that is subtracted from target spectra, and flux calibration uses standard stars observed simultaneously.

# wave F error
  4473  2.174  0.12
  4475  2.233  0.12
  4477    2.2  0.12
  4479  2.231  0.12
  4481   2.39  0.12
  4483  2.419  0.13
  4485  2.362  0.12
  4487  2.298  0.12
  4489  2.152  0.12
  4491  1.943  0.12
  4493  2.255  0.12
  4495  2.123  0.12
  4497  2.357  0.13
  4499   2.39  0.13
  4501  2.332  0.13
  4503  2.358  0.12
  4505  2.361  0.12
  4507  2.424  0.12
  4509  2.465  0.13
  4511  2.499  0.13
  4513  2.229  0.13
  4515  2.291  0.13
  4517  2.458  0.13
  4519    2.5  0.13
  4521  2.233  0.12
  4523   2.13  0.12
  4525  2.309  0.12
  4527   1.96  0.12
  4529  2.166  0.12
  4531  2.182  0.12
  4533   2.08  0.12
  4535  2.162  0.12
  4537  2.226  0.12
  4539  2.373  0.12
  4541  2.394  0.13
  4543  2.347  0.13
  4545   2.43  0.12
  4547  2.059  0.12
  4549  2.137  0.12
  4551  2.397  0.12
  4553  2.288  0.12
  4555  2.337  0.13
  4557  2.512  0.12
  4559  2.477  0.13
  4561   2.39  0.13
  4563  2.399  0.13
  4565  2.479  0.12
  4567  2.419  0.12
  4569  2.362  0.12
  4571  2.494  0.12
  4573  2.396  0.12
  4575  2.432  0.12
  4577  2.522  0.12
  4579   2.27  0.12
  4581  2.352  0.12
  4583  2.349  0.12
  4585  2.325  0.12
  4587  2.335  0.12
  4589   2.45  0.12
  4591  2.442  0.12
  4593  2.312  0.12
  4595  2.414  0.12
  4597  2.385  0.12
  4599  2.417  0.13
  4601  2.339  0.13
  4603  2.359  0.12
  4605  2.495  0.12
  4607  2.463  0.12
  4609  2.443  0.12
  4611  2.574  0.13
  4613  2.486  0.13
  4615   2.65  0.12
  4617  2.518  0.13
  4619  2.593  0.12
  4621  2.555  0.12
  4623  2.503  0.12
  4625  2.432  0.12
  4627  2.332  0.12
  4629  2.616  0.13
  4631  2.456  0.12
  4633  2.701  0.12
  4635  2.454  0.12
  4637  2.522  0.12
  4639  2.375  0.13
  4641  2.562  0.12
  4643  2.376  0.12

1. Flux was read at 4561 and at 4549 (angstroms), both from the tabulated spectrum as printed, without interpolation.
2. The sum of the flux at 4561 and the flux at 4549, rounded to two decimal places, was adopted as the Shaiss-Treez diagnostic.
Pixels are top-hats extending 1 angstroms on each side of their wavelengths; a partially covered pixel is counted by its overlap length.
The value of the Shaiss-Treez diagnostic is 4.53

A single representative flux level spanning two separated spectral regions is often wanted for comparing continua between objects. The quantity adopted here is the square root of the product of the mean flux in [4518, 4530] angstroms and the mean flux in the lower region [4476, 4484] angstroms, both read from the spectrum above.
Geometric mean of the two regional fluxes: 2.26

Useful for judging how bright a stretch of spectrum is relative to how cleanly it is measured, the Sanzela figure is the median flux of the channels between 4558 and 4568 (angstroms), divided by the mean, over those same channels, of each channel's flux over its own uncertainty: 0.125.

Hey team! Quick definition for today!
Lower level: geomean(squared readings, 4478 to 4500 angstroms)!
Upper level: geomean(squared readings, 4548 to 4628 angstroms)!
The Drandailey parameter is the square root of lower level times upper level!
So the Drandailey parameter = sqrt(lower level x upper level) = 5.5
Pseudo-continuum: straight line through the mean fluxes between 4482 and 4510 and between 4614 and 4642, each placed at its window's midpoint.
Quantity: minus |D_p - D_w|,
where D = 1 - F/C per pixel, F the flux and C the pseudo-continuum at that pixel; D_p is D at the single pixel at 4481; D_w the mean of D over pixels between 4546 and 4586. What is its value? -0.07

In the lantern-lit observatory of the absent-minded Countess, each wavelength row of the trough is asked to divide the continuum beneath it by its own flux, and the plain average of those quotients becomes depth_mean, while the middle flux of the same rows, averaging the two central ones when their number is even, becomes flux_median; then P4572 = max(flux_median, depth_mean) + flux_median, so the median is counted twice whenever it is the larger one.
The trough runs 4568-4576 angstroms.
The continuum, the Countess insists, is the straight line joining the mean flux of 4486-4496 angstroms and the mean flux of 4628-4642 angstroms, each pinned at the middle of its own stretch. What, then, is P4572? 4.83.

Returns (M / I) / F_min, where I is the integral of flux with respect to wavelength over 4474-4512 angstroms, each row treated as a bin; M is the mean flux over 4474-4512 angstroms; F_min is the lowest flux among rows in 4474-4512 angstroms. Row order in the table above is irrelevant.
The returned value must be 0.0135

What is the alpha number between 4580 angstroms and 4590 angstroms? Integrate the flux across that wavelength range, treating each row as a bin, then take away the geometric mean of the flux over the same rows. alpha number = 21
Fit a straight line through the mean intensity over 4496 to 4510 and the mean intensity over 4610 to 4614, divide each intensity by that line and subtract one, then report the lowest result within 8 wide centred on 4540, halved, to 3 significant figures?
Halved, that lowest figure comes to -0.0419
